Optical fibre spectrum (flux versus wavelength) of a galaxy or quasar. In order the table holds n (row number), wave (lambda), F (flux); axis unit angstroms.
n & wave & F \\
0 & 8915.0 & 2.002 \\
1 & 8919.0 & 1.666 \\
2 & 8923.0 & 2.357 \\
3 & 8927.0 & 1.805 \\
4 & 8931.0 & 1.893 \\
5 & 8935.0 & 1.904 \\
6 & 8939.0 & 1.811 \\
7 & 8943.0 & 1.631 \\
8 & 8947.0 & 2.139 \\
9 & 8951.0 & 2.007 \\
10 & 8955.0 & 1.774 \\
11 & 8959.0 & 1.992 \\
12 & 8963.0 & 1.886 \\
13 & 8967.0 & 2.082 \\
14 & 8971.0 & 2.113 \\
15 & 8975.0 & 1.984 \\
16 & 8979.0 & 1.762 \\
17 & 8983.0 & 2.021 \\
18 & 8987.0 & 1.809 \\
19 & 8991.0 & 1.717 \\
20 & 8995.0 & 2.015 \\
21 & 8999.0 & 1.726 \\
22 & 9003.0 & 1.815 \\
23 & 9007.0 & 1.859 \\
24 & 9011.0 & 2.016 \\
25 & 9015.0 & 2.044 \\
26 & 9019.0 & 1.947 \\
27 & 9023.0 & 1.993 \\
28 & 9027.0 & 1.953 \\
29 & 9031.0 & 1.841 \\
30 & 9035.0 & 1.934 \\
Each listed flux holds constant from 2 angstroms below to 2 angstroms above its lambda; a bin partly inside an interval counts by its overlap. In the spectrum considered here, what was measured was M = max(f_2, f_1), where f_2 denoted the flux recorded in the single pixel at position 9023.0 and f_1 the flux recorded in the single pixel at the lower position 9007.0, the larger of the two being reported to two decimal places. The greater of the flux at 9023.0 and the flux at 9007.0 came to 1.99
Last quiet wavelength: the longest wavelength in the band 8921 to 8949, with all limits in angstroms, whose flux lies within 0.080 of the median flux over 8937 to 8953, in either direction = 8935.0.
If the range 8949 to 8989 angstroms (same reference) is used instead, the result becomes 8975.0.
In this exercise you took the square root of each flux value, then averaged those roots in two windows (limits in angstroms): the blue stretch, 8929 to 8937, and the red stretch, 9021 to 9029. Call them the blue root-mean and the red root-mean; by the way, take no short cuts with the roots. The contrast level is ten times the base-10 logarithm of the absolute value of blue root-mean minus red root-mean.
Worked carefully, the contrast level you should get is -16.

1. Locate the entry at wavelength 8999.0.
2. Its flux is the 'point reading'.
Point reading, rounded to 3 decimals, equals 1.726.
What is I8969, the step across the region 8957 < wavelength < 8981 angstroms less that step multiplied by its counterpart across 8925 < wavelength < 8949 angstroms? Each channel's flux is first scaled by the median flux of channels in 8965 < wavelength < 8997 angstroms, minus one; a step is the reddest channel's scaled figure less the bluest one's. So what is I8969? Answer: -0.10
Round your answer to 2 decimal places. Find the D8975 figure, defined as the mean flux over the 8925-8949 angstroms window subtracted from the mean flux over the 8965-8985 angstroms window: 0.13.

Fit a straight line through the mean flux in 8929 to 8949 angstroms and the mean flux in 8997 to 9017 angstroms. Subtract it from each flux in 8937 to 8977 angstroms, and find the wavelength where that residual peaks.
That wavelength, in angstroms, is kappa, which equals 8947.0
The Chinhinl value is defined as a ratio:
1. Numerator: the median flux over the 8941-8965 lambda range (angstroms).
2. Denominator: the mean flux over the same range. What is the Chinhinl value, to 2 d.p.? 1.02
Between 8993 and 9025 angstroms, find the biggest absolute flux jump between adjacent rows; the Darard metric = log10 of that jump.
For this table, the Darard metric -0.54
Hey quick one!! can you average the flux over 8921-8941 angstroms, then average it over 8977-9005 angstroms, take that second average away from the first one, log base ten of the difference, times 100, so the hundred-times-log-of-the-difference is -94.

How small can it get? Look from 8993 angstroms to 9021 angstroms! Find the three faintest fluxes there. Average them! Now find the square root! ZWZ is 1.342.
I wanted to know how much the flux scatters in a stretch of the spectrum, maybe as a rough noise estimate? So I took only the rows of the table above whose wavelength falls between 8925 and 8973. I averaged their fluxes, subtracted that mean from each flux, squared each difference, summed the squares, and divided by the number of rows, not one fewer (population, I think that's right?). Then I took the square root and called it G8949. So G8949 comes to 0.146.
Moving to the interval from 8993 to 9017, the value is 0.119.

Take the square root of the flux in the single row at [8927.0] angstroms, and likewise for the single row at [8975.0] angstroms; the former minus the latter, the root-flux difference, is -0.065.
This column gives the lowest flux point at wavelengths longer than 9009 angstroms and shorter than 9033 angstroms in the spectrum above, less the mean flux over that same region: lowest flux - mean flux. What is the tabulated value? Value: -0.12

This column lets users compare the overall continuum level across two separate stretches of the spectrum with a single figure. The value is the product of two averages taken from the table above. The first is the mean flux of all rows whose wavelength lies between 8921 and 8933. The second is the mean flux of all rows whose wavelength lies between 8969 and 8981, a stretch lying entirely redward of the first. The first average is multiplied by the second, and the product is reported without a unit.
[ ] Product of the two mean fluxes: 3.94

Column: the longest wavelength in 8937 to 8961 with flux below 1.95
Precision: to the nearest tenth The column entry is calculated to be 8955.0 angstroms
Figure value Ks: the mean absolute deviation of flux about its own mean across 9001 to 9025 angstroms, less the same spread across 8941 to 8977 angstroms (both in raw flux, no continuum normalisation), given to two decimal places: -0.06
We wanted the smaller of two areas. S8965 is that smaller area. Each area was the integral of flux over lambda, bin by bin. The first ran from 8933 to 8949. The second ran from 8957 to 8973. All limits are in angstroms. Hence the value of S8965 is 29.9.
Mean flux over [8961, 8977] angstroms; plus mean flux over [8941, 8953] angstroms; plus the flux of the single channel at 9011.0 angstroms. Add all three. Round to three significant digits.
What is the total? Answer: 5.96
